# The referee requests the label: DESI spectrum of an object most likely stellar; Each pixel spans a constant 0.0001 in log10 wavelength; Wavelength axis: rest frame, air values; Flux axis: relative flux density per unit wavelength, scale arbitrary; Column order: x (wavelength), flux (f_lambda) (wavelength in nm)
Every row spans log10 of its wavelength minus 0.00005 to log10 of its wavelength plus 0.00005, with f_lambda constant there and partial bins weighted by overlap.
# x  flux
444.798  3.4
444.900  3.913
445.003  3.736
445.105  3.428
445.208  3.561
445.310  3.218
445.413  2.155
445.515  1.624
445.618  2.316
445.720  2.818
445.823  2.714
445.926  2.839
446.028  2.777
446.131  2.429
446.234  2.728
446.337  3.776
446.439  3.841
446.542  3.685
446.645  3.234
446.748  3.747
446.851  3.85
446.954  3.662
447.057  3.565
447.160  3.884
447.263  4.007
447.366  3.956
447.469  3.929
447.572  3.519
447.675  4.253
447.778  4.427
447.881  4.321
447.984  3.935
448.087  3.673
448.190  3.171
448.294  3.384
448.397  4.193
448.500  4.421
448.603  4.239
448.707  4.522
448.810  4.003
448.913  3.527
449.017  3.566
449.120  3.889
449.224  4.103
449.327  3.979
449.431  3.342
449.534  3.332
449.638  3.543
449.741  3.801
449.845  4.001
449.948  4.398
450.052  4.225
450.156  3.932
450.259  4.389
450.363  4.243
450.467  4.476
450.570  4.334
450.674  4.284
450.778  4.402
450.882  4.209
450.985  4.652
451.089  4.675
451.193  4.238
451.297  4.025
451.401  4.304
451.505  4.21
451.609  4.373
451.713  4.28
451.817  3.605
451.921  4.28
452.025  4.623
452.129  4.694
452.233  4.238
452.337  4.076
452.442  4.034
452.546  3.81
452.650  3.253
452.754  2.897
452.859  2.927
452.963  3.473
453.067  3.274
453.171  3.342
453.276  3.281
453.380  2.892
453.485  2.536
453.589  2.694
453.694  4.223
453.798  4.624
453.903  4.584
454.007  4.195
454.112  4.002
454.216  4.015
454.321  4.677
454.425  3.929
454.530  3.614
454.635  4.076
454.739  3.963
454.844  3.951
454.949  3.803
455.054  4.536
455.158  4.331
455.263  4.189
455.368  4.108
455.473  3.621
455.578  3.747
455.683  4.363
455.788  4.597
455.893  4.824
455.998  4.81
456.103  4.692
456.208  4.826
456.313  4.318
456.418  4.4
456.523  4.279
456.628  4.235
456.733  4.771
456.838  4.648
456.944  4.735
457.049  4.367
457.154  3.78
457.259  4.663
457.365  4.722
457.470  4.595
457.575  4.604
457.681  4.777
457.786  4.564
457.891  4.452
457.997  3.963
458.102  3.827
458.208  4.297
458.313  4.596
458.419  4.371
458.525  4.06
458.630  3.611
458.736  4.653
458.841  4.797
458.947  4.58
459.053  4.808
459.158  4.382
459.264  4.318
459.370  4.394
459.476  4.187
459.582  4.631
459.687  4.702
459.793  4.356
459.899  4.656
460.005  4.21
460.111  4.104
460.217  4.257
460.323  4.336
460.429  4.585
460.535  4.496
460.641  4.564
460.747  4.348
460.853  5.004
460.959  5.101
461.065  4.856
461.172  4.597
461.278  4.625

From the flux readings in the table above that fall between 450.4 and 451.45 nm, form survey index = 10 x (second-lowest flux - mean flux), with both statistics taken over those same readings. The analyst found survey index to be -1.5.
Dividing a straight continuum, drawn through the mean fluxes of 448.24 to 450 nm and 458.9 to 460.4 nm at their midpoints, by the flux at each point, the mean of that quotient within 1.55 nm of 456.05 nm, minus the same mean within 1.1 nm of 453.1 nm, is -0.16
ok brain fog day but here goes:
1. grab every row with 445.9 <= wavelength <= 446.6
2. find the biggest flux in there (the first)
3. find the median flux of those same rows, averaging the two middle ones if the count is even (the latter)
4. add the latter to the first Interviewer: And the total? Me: 6.7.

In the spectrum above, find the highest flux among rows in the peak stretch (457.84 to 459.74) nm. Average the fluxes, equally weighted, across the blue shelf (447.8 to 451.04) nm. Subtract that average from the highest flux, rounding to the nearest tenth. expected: 0.8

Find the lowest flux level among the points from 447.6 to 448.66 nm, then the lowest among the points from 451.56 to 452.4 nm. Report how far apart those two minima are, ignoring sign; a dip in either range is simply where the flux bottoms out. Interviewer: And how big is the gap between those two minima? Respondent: 0.43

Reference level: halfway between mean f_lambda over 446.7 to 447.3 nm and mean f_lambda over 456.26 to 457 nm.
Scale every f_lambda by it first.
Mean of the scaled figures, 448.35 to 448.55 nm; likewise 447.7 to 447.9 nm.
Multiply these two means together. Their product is 1.10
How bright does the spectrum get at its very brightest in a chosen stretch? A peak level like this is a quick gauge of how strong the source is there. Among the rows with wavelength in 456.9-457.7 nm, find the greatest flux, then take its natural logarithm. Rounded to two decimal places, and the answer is 1.56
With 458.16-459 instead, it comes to 1.57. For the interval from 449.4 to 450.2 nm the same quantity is 1.48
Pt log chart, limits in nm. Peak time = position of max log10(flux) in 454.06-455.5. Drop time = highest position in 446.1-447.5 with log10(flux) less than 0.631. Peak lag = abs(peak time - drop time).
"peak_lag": 6.85 nm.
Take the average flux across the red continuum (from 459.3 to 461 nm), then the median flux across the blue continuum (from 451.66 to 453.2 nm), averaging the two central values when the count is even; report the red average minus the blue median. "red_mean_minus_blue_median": 0.7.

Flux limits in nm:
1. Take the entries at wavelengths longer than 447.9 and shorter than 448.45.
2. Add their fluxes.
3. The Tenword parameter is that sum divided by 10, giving 1.84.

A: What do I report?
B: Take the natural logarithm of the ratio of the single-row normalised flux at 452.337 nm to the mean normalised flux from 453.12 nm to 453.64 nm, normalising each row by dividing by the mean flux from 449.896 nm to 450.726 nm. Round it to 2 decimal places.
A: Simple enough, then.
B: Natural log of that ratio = 0.32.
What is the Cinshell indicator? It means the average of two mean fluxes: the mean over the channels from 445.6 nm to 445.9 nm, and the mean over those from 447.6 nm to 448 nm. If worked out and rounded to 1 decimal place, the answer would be 3.4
